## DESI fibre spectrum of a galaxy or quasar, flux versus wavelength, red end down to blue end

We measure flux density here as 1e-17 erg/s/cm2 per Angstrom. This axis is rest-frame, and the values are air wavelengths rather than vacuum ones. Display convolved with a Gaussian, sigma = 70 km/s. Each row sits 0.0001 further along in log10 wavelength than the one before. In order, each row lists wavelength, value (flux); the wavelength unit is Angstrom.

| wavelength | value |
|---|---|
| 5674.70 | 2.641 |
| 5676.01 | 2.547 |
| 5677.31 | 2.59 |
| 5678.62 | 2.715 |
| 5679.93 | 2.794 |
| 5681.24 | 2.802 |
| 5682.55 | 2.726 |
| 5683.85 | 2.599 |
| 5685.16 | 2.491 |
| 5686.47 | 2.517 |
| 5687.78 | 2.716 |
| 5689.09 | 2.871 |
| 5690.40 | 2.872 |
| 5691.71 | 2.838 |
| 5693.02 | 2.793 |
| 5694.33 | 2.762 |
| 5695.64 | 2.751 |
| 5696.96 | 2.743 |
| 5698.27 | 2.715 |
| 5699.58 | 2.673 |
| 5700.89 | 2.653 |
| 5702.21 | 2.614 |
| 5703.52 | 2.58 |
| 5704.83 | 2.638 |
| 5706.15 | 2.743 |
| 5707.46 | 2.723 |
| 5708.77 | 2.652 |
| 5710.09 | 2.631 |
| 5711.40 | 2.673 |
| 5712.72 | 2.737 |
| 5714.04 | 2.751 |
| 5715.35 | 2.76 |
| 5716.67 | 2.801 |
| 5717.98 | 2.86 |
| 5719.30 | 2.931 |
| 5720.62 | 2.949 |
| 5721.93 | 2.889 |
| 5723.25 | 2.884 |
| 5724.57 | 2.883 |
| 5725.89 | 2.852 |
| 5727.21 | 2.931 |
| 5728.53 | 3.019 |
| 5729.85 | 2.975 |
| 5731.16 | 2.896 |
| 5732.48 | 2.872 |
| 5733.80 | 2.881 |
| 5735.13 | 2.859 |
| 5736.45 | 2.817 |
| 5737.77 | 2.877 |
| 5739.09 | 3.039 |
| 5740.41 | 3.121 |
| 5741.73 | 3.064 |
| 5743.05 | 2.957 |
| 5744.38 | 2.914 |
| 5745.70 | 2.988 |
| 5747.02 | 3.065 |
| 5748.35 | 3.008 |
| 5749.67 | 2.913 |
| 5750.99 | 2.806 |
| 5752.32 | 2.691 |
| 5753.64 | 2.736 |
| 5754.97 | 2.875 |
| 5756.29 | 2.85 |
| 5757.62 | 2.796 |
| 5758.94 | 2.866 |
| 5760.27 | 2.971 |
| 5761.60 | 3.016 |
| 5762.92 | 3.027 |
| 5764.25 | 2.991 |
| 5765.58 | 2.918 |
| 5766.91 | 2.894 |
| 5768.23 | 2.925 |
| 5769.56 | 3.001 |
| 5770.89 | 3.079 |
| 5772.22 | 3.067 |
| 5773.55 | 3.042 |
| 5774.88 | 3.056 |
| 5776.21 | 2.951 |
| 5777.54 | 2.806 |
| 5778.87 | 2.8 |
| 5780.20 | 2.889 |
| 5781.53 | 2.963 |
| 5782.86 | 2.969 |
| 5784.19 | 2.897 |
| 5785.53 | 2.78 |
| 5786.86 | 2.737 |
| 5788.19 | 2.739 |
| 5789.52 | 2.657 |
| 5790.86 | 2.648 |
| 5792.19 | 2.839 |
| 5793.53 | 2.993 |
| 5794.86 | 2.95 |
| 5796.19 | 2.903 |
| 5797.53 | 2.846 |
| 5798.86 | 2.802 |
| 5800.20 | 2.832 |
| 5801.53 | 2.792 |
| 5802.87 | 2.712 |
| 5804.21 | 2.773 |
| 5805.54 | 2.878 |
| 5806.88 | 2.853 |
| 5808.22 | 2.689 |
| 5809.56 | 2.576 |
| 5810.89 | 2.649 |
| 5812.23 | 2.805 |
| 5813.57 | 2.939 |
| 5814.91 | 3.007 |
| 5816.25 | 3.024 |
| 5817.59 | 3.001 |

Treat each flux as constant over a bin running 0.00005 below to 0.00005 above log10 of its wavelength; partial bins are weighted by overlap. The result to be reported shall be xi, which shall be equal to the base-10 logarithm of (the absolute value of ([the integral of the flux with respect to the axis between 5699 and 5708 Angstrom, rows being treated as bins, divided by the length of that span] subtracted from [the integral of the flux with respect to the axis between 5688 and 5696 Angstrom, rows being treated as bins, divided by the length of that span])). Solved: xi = -0.82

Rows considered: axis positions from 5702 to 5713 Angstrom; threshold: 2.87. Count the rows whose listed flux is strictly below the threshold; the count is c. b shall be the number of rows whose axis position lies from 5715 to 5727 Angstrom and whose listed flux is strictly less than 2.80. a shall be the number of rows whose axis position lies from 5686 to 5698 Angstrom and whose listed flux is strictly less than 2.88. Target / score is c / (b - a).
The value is -1.1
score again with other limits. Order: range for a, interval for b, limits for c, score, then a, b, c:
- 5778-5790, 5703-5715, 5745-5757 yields 1.0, 5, 9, 4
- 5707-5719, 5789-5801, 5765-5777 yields 0.0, 9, 2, 0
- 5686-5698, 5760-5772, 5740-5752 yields -0.1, 9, 0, 1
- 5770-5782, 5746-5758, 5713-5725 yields 4.0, 2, 3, 4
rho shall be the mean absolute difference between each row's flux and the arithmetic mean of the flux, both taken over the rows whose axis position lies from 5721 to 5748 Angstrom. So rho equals 0.071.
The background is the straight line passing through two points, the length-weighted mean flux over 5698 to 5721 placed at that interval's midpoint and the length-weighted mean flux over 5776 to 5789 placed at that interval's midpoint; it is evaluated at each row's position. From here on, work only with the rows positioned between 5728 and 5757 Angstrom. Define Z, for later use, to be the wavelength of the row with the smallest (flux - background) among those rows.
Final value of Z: 5752.32 Angstrom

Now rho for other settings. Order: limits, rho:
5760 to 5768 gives 0.042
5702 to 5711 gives 0.045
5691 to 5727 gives 0.081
